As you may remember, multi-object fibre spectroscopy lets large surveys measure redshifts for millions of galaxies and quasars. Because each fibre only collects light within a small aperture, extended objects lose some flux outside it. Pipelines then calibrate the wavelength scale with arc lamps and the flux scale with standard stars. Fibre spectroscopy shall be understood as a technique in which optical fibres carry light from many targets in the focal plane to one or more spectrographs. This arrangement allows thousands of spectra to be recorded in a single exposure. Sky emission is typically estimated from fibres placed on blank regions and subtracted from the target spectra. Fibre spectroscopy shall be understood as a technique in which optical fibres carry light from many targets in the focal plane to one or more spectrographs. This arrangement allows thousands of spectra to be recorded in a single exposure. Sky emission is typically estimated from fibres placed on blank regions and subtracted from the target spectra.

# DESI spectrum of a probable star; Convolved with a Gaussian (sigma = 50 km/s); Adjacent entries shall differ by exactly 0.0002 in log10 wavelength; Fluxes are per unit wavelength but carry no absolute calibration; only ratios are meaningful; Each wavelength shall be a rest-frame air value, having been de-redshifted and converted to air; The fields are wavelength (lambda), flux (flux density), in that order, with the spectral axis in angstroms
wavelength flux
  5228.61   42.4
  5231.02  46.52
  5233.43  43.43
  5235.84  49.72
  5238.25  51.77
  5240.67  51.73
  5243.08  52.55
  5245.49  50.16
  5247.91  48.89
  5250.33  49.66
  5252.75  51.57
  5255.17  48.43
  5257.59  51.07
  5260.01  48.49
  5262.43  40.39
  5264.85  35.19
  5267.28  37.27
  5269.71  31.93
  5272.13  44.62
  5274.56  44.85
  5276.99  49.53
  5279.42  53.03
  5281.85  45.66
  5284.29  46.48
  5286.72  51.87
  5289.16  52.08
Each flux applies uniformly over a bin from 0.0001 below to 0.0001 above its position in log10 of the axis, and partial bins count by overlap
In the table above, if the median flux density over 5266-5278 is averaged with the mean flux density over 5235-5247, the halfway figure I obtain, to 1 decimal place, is 47.9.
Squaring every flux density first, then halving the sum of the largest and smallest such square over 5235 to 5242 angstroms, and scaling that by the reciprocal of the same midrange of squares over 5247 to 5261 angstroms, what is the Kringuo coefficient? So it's 1.0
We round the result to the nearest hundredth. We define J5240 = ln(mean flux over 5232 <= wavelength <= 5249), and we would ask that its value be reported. 3.91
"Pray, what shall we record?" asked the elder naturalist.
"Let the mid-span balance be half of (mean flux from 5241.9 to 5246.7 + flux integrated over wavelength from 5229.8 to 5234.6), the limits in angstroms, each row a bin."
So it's 134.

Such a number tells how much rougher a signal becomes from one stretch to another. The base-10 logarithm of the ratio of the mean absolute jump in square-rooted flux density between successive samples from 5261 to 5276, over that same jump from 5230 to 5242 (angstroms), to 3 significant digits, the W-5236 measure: 0.301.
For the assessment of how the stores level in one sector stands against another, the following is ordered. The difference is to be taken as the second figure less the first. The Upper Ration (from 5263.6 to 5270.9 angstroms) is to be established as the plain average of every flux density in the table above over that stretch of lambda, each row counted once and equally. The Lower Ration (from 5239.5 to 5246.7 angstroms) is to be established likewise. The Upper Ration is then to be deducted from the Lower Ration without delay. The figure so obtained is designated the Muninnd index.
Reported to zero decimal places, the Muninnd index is 17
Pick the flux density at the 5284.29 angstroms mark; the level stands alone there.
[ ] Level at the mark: 46.48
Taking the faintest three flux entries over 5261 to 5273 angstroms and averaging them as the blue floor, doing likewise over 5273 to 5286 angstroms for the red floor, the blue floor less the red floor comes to -11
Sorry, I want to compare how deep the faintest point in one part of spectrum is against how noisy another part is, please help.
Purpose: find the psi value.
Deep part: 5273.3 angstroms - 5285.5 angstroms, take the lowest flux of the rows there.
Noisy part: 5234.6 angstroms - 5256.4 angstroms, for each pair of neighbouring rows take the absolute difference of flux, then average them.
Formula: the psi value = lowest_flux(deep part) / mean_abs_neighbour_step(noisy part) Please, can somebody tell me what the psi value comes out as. 29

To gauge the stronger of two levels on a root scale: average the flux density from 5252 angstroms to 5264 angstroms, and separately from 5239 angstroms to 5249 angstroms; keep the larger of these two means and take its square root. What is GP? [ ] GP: 7.13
